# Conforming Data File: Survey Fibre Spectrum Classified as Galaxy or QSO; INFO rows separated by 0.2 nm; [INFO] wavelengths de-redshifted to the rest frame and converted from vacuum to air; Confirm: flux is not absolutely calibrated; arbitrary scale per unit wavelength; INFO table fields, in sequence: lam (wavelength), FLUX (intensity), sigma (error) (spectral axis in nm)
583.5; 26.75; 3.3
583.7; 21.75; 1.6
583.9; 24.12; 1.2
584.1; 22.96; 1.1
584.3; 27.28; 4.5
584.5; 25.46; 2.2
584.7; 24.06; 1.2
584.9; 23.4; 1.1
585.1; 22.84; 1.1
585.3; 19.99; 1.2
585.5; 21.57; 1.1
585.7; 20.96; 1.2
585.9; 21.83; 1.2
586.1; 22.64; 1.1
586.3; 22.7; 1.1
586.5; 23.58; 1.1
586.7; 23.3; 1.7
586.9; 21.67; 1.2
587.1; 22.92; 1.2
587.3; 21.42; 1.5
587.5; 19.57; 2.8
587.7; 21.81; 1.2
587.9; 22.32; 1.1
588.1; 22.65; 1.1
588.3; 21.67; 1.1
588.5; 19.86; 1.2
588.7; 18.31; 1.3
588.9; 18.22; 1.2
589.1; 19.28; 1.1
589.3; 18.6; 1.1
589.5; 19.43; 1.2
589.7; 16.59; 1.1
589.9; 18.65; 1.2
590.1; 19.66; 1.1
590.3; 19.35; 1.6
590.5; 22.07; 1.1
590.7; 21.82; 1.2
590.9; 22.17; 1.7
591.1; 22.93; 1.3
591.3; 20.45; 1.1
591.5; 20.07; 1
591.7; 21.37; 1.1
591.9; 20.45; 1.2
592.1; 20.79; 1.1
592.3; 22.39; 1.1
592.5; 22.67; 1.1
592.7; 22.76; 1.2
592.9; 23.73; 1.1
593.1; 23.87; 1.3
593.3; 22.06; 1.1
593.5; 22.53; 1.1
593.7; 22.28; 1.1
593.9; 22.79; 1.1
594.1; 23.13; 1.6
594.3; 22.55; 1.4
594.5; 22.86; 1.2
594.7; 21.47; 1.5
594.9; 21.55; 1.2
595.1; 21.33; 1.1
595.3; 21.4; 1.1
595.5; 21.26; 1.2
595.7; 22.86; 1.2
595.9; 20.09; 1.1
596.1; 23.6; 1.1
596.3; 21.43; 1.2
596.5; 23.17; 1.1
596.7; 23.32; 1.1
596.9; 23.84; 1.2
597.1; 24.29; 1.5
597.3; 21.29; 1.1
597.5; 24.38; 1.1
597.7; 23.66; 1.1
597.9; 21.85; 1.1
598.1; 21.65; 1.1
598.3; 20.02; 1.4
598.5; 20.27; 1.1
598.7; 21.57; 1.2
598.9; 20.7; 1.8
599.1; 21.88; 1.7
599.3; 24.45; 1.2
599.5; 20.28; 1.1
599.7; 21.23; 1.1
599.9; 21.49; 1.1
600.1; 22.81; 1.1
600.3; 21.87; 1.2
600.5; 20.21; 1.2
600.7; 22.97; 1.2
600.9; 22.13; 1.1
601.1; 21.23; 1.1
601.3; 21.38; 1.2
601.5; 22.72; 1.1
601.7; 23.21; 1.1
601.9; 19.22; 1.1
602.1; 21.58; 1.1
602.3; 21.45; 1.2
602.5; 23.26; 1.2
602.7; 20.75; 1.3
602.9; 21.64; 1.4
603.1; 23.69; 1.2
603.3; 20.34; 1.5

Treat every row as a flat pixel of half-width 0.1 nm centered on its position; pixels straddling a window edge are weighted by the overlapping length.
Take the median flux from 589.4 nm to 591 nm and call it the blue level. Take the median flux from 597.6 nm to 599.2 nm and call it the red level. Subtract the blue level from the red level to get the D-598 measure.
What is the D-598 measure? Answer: 2.1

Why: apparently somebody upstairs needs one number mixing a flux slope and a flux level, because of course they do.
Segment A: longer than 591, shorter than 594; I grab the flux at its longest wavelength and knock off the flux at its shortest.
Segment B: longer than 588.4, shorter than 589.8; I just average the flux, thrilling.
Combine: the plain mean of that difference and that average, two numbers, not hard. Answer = 9.24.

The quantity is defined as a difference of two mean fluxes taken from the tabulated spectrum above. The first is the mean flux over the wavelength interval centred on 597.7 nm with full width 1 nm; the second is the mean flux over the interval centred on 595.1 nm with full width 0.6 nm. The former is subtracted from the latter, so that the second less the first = -1.1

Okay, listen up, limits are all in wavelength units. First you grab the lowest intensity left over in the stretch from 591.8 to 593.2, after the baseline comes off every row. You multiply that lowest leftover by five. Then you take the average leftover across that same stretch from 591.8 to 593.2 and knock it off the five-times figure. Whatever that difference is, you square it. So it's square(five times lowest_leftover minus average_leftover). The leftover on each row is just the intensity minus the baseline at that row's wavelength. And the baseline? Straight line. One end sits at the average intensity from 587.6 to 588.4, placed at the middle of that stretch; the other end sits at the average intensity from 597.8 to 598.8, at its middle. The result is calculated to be 50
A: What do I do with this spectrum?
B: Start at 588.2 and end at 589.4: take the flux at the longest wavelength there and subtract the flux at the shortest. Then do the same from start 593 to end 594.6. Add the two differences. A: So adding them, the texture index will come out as -4.1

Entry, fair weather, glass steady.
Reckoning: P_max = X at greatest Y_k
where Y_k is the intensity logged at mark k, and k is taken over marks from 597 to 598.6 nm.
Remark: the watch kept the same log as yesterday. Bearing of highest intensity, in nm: 597.5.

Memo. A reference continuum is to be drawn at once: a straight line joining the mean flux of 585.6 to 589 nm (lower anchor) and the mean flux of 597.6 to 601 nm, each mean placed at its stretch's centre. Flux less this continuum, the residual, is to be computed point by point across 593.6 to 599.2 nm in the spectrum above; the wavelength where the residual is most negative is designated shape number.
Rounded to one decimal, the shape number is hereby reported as 598.3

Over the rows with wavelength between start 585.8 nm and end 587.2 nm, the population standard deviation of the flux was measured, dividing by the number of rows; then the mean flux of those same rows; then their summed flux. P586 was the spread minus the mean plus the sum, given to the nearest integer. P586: 137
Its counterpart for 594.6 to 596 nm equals 129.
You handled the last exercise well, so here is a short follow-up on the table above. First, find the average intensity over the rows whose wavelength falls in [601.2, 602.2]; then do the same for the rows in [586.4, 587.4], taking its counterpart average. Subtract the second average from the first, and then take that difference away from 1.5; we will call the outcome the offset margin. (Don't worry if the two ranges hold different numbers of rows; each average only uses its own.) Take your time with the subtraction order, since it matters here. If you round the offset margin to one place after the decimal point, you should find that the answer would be 2.5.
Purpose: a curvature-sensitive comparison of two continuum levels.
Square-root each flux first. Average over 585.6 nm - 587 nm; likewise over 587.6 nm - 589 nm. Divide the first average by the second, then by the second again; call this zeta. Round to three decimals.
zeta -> 0.229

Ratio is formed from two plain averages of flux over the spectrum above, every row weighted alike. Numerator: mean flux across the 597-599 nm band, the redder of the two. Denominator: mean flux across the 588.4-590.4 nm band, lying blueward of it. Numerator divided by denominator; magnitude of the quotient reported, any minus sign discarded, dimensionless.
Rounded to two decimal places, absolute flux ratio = 1.17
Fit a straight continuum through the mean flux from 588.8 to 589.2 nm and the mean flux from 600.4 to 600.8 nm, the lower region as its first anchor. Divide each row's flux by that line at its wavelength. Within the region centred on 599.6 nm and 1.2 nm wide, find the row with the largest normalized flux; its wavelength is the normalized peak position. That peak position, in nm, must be 599.3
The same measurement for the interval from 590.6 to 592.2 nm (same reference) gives 591.1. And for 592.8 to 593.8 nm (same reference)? 593.1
